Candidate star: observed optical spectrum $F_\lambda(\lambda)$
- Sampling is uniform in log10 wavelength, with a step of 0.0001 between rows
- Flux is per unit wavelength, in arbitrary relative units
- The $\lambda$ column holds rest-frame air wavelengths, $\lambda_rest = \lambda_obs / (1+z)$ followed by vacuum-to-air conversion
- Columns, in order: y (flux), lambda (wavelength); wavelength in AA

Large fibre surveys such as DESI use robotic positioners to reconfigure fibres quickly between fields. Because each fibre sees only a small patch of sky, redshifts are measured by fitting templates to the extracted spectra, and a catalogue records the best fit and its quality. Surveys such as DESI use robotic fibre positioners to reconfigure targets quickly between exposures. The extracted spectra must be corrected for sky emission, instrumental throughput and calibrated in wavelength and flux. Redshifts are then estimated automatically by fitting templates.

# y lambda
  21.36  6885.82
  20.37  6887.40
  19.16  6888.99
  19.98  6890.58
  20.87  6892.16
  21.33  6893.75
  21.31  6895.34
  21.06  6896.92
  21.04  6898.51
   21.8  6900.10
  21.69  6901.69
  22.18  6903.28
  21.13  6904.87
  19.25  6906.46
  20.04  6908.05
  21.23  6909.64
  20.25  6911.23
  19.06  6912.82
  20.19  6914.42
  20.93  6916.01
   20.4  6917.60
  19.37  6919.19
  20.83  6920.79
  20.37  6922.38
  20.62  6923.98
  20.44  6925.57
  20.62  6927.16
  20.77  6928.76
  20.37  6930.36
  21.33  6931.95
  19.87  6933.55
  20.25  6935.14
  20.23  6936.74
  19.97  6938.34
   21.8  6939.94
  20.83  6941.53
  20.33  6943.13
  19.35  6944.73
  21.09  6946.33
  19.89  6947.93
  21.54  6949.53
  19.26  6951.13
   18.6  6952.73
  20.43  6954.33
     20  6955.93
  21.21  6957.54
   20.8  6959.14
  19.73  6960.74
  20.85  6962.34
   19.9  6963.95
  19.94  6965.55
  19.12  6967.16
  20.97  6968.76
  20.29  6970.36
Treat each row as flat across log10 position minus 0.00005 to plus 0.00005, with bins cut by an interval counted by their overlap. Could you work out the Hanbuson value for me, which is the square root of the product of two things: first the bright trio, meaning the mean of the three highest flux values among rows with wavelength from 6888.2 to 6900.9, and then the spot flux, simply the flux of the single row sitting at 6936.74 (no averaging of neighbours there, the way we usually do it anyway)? 20.8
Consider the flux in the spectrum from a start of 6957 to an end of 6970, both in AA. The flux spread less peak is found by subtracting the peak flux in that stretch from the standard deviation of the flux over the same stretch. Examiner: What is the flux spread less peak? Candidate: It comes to -20.5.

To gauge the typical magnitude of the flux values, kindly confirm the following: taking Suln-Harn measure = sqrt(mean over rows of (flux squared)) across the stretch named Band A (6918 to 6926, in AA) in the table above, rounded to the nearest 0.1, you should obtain 20.3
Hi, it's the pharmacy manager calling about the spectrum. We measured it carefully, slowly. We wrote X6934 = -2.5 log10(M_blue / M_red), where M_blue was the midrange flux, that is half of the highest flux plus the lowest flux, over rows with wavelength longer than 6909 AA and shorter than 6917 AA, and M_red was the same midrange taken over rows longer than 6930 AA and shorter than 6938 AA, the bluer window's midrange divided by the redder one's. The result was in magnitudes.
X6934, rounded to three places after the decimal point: 0.024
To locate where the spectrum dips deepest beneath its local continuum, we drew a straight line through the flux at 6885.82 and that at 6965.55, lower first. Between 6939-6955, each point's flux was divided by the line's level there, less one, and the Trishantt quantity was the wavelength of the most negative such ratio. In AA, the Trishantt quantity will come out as 6952.73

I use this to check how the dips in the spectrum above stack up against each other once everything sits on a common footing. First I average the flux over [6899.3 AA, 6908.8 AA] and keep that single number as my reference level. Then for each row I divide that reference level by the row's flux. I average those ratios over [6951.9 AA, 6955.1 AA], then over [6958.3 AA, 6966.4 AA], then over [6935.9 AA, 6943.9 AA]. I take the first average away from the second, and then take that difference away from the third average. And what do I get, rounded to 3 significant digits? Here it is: 1.06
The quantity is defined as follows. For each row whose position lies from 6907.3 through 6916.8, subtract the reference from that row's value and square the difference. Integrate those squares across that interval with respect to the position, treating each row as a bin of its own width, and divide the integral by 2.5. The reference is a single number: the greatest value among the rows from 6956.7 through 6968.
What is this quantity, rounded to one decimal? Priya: 5.1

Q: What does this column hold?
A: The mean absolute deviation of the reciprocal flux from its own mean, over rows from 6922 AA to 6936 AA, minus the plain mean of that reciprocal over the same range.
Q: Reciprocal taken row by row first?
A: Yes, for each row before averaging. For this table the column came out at -0.0481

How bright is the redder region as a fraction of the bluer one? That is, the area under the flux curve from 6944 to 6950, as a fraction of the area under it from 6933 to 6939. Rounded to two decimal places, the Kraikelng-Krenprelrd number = 1.02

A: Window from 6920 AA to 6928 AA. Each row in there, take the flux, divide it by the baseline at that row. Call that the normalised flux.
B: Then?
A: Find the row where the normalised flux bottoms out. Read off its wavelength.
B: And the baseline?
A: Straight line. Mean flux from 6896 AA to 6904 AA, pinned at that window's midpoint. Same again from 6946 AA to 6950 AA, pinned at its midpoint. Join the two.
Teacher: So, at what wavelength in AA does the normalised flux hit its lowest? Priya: 6922.38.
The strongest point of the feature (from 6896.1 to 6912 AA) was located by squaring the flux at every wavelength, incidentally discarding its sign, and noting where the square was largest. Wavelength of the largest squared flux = 6903.28 AA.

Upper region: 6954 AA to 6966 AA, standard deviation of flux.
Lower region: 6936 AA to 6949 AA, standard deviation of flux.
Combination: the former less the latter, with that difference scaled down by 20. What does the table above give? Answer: -0.011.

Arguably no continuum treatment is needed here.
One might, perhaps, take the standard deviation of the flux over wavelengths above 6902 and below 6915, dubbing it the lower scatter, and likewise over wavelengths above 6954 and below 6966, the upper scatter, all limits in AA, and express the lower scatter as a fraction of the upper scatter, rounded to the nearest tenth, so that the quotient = 1.9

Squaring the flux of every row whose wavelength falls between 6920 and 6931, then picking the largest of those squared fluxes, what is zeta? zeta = 434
